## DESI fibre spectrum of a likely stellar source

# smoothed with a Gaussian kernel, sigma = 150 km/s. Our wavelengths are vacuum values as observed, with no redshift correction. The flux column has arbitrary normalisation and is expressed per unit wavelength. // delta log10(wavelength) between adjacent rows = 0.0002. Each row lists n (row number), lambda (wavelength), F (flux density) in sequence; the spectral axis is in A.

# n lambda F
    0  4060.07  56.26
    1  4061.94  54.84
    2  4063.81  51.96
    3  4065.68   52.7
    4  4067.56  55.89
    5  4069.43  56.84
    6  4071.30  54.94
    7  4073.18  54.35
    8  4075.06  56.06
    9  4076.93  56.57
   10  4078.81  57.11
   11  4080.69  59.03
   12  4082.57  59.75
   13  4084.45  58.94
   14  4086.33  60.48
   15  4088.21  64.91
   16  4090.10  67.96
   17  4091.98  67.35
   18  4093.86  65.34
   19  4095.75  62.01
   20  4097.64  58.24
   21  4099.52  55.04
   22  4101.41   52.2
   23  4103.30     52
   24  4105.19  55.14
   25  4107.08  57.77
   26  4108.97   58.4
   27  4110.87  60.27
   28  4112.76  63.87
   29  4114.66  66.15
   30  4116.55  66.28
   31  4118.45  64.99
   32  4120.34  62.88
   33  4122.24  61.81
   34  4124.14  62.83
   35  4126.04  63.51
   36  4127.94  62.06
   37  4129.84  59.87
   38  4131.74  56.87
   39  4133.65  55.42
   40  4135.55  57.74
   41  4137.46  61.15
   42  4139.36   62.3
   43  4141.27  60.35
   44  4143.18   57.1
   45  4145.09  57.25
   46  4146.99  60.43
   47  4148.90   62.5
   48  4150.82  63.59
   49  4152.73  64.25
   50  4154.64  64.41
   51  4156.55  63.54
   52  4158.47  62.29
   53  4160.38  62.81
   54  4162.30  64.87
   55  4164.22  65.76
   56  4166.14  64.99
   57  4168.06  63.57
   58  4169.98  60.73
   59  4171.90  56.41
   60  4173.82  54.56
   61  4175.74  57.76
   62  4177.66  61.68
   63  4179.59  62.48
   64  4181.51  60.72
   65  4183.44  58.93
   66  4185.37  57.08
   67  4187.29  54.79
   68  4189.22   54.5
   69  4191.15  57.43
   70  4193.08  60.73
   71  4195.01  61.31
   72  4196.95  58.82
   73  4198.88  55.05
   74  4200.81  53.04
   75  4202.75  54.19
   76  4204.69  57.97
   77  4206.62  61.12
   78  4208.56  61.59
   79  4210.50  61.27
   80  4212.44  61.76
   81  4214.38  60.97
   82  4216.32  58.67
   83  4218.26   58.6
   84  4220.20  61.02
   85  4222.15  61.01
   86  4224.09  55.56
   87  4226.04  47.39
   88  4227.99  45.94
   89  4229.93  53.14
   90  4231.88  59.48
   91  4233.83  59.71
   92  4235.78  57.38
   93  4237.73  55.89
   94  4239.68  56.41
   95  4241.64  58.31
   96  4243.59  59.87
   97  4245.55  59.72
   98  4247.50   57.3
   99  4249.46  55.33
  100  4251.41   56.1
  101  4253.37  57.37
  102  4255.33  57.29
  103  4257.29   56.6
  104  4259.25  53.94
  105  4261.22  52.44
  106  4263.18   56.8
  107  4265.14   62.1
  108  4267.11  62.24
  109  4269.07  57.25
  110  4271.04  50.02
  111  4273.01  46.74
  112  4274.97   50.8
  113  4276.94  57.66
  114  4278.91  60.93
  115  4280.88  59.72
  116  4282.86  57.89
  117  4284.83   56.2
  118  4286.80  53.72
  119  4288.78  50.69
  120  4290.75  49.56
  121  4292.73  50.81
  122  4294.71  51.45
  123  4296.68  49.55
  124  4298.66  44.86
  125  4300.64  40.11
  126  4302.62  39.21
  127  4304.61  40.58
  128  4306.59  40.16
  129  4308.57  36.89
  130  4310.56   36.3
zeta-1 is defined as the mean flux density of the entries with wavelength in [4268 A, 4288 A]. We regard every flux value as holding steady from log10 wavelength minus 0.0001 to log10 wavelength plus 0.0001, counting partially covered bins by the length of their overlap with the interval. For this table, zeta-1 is 55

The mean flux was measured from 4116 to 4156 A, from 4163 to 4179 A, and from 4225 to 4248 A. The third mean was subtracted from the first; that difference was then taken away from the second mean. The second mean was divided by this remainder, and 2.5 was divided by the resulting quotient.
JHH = 2.28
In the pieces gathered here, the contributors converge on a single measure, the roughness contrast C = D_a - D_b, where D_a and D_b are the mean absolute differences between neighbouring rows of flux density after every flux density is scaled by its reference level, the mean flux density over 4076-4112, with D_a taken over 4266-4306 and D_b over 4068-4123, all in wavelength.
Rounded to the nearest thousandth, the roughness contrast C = 0.019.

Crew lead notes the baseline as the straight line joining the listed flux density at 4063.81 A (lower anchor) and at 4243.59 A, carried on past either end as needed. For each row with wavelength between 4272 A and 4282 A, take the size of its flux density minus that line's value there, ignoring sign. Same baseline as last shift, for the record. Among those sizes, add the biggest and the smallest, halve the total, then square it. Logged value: 56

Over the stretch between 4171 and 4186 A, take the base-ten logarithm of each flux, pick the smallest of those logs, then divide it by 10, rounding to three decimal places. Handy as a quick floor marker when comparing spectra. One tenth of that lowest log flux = 0.174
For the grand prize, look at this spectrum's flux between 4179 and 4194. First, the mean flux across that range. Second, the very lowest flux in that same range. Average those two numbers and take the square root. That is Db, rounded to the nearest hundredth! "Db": 7.51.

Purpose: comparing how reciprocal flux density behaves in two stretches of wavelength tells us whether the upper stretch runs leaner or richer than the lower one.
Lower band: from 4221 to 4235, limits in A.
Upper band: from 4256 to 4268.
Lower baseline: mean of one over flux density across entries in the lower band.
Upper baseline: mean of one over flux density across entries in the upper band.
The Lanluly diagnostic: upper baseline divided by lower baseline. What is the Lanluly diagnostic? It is 0.95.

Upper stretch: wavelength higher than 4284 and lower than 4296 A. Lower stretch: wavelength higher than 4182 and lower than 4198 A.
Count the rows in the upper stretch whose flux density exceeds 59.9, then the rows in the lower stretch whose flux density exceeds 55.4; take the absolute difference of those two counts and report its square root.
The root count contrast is 2.4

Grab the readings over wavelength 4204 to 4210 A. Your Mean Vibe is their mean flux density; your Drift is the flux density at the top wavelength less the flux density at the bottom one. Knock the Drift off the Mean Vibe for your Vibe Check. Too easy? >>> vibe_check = 57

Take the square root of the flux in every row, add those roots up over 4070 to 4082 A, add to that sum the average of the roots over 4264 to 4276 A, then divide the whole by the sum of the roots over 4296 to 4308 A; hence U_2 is 1.34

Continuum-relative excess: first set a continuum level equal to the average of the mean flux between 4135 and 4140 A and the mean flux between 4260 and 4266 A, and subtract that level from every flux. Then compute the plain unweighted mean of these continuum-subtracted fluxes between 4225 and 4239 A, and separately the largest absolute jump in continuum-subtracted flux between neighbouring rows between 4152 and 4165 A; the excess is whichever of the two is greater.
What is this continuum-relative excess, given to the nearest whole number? 2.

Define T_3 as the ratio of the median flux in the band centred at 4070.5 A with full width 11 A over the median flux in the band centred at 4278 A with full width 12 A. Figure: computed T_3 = 0.96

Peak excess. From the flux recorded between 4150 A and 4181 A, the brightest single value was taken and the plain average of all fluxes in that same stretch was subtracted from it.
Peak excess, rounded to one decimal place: 3.7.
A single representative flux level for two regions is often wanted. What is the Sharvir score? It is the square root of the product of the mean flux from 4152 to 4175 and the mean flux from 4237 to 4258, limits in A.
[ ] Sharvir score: 59.8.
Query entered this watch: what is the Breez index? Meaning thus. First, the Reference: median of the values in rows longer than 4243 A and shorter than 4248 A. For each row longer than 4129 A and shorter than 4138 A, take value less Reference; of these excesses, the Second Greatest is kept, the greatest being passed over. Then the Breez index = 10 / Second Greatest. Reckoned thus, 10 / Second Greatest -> 67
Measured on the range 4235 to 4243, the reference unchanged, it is -4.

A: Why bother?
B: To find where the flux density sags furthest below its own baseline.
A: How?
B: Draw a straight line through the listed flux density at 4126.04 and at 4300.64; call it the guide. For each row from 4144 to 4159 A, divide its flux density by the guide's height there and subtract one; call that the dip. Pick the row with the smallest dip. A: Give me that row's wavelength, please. 4145.09 A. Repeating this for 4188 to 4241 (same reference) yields 4227.99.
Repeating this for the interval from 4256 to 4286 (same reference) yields 4273.01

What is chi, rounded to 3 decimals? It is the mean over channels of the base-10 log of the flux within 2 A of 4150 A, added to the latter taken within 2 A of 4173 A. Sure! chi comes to 3.544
